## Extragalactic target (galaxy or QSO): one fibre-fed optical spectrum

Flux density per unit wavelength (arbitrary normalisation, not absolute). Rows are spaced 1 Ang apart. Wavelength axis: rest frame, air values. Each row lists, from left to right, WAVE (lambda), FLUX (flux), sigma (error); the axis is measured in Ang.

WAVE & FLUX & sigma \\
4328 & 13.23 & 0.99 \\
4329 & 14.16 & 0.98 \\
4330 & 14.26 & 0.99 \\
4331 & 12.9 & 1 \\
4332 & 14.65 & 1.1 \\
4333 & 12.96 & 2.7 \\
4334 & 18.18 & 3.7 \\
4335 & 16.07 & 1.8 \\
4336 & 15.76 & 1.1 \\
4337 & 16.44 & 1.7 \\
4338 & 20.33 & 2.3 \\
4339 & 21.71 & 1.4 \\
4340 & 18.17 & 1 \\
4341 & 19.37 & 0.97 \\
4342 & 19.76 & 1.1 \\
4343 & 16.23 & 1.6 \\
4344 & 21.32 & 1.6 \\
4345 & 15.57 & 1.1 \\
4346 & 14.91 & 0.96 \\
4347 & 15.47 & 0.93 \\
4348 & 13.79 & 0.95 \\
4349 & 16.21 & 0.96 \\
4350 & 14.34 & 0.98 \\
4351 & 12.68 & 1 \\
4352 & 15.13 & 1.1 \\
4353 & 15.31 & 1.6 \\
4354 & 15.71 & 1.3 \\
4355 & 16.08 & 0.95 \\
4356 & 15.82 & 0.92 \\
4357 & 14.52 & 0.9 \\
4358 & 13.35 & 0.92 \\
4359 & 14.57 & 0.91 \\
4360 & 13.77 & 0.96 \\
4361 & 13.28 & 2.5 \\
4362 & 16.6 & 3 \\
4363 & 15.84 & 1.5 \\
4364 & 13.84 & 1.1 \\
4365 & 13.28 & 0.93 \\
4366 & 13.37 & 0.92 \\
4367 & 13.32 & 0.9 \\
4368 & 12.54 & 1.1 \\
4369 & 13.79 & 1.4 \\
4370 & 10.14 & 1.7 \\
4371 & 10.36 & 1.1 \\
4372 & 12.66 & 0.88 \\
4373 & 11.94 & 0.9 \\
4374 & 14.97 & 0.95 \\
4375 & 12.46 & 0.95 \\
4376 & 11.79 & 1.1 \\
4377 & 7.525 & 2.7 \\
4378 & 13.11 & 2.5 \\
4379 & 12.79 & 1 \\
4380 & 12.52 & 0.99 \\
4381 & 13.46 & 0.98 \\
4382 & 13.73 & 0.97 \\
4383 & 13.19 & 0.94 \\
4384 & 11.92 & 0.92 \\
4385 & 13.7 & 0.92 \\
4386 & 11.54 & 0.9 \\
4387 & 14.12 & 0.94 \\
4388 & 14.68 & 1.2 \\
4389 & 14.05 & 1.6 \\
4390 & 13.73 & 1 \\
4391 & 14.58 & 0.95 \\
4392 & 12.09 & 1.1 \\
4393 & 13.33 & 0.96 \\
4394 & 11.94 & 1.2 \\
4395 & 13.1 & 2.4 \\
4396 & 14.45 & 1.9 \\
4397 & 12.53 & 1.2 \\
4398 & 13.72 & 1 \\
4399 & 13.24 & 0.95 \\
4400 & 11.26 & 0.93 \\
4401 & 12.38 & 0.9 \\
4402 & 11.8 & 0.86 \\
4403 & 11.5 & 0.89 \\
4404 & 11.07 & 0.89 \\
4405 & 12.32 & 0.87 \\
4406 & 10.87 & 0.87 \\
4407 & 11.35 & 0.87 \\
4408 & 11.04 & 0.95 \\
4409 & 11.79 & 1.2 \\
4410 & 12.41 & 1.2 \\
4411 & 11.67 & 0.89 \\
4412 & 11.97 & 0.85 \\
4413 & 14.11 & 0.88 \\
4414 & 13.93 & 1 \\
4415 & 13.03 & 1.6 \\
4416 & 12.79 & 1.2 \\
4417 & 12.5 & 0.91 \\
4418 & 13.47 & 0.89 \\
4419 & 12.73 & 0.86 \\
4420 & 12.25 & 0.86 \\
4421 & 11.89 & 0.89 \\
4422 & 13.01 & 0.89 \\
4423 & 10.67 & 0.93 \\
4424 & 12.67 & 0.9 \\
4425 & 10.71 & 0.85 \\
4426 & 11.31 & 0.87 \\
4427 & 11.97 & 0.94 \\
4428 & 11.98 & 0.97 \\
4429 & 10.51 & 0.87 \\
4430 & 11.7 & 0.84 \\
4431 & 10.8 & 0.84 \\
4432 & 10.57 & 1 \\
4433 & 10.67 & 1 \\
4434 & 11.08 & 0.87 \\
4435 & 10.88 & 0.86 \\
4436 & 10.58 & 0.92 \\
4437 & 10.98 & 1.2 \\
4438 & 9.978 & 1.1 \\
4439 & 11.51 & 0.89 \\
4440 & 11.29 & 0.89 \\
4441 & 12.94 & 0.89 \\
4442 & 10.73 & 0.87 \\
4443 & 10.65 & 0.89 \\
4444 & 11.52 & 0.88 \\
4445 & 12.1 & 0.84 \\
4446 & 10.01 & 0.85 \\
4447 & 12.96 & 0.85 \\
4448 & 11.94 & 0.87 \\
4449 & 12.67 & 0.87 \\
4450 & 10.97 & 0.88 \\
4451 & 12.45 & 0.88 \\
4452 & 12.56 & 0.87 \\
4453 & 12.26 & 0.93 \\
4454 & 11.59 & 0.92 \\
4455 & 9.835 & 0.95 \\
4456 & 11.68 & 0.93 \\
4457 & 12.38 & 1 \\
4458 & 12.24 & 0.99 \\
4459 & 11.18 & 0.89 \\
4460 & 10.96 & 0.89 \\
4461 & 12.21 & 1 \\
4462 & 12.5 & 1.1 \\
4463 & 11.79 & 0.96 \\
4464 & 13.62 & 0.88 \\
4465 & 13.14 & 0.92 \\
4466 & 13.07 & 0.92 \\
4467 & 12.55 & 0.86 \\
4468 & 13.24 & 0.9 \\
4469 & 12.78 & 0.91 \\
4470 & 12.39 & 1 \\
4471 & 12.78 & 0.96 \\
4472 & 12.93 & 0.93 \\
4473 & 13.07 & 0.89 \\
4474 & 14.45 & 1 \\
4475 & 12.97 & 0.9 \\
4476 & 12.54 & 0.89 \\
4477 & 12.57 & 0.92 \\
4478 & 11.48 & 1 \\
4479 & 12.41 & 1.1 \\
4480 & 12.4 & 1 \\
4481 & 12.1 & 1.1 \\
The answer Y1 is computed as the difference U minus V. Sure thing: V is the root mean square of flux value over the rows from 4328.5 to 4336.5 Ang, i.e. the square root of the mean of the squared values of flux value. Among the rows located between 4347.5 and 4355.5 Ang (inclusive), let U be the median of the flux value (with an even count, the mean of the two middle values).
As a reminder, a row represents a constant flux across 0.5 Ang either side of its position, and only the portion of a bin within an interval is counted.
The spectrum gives 0.3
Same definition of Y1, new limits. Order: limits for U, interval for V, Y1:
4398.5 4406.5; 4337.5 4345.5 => -7.5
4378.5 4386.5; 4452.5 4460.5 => 1.4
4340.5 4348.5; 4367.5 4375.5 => 3.5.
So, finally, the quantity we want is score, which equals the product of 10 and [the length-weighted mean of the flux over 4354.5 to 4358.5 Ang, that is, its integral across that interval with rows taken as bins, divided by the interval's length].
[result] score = 149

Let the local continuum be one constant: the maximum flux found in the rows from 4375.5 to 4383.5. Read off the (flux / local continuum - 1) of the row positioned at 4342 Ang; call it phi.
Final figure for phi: 0.439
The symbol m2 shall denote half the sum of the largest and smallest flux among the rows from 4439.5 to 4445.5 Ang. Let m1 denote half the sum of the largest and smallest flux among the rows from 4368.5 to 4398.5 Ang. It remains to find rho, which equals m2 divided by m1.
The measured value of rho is 1.05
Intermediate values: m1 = 11.2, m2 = 11.8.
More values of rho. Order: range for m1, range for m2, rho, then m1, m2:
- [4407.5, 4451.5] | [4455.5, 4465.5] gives 1.02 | 12.0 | 12.3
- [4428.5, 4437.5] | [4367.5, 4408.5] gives 1.01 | 11.1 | 11.2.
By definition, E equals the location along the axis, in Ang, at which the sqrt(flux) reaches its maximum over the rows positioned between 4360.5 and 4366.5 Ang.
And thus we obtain 4362 Ang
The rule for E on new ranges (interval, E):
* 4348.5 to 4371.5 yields 4362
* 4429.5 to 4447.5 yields 4447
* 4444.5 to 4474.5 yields 4474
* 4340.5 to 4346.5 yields 4344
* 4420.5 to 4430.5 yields 4422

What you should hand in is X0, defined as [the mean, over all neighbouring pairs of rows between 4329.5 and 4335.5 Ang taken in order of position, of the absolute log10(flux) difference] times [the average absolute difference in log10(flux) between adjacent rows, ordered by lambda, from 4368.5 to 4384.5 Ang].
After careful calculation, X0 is 0.0048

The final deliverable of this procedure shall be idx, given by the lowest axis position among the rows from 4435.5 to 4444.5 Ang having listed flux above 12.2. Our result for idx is 4441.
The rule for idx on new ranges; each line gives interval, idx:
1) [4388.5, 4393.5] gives 4389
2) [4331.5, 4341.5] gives 4332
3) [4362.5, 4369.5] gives 4363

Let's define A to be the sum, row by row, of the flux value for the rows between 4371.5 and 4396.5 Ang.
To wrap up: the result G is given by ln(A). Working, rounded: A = 323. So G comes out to 5.78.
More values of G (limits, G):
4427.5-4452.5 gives 5.65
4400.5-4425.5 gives 5.72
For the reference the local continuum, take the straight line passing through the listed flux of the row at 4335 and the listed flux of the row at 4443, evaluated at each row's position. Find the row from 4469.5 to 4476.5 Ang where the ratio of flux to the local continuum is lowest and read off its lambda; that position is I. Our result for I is 4470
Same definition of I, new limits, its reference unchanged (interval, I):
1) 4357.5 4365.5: 4358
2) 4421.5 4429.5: 4423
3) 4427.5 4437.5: 4429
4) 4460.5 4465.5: 4463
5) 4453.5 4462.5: 4455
